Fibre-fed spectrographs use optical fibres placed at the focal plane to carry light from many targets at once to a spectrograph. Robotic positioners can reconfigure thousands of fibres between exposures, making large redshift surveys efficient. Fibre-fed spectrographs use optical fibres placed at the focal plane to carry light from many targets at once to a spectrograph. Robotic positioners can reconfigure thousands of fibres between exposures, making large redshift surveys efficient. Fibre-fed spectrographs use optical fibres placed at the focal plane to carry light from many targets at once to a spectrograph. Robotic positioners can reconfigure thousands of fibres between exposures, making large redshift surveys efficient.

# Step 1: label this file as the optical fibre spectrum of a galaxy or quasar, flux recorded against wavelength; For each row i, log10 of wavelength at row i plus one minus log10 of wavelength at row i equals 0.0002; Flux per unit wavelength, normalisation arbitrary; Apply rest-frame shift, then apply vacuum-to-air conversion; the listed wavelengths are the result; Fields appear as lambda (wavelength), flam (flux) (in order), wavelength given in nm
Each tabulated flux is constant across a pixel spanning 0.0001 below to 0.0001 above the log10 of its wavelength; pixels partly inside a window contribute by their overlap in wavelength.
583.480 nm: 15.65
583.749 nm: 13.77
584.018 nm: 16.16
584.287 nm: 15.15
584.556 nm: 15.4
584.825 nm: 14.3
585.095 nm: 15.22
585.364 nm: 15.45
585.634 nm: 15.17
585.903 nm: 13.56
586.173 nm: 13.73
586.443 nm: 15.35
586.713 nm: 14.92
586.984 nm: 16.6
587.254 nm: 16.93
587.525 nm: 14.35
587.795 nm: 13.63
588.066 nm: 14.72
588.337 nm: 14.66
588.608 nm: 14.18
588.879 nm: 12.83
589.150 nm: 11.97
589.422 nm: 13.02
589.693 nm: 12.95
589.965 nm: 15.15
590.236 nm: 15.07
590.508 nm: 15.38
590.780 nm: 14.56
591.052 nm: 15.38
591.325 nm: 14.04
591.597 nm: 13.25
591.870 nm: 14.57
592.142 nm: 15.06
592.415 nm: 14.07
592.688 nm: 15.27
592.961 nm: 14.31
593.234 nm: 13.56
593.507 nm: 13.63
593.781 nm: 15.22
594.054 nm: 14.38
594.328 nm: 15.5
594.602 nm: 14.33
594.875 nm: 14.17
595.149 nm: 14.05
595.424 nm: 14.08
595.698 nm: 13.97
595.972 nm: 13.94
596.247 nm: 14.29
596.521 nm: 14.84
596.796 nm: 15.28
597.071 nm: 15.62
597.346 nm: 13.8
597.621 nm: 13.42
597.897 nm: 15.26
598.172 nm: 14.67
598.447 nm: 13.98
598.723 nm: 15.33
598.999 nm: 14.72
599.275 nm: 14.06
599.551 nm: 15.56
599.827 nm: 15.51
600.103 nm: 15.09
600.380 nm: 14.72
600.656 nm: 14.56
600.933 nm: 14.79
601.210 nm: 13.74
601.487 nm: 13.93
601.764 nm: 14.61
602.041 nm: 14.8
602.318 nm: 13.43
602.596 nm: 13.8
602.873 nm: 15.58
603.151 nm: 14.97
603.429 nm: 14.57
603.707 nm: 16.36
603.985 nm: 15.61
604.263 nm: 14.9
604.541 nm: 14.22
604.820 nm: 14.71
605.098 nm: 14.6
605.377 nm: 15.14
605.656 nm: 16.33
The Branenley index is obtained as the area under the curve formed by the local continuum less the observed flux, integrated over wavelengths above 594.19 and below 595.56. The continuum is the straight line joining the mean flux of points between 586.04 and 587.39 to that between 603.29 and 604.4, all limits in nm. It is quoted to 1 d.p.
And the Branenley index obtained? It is 1.4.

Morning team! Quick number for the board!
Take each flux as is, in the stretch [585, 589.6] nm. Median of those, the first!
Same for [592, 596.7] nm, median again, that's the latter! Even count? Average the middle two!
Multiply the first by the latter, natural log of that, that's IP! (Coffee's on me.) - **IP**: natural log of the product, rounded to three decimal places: 5.345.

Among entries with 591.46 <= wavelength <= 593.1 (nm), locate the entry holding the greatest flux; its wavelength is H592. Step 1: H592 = 592.688 nm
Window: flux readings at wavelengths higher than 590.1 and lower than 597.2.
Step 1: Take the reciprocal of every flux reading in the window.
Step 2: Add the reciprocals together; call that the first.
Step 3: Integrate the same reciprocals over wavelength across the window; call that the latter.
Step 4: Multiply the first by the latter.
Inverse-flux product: 0.88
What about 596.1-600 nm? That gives 0.25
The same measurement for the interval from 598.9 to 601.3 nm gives 0.10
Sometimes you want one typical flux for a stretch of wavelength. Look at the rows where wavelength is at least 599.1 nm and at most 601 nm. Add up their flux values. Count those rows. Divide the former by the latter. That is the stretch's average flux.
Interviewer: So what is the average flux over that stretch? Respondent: 14.9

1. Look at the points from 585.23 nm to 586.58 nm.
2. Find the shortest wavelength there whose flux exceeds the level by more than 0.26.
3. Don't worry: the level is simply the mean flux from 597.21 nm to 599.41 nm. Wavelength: 585.364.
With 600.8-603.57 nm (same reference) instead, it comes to 600.933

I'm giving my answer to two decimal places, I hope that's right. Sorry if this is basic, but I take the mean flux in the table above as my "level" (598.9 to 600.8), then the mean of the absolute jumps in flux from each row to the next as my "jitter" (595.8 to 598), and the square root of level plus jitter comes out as 3.96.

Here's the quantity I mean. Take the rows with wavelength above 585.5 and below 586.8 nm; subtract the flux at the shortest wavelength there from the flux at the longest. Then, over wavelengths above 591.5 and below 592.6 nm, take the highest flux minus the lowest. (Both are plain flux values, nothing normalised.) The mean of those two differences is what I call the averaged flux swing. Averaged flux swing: 0.78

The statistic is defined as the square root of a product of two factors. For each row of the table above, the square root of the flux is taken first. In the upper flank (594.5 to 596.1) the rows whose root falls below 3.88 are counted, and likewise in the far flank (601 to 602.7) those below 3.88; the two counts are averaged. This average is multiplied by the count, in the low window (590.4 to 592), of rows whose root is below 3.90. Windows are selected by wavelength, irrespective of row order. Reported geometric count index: 4.9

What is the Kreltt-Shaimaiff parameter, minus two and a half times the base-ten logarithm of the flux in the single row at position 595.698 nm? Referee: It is -2.86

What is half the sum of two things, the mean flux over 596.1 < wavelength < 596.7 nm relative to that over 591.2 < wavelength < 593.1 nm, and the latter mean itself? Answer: 7.69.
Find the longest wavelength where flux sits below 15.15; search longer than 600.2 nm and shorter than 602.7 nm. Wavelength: 602.596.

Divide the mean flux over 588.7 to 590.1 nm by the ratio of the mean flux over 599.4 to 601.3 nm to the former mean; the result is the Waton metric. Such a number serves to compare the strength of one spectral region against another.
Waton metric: 11.7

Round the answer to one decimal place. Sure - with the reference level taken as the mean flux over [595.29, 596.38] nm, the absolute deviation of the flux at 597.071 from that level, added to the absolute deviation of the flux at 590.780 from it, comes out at 2.0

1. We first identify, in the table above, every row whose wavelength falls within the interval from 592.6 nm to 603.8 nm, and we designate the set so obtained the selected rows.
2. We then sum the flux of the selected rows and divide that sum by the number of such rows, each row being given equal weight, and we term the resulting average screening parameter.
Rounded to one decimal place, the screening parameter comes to 14.6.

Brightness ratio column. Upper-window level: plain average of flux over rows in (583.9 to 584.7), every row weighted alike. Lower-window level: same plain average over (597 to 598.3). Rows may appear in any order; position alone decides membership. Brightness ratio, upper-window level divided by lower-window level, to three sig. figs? 1.07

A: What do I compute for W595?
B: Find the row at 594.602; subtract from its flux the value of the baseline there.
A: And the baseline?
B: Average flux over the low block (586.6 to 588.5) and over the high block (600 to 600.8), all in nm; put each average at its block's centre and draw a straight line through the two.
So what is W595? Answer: -0.6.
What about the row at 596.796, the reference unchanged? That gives 0.4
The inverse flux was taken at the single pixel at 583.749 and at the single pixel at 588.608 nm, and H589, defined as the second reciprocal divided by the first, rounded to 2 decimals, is 0.97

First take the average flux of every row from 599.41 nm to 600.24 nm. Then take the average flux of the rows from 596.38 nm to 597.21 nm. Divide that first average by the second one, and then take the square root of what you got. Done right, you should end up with 1.00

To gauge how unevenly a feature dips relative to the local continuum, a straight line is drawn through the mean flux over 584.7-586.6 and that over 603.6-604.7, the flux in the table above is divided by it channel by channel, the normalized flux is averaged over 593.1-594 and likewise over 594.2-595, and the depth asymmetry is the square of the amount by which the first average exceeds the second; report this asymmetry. 0.0011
